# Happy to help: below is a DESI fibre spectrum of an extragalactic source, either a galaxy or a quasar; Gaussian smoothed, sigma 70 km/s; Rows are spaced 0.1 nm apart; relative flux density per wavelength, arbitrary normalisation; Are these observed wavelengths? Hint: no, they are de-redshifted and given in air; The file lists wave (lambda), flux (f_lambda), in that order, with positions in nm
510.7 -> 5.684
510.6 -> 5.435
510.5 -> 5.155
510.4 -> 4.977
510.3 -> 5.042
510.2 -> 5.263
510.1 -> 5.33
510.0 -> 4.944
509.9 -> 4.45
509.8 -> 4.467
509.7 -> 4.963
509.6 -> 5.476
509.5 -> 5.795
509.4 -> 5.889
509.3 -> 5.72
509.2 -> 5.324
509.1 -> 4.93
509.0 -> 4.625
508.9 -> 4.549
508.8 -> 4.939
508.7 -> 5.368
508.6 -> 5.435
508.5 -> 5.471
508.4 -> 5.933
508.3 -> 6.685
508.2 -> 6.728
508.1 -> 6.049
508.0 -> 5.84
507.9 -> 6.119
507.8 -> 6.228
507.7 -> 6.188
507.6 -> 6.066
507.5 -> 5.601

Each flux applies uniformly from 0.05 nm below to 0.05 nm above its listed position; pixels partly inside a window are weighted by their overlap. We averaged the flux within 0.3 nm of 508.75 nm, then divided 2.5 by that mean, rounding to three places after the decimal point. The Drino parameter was 0.494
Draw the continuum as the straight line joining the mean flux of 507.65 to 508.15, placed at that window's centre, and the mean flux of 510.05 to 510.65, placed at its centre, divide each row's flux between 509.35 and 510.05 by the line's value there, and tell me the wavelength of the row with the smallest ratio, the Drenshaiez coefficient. 509.8 nm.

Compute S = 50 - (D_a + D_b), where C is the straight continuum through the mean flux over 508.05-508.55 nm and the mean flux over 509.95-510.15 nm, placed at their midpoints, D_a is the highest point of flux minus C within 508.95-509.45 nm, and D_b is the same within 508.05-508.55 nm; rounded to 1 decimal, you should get 49.1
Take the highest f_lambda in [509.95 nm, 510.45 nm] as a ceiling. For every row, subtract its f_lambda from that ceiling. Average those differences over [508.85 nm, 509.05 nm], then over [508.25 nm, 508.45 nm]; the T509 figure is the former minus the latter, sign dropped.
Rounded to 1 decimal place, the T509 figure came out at 1.7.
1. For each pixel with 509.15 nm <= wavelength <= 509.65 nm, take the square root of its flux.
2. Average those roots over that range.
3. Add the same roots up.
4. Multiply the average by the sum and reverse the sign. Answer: -28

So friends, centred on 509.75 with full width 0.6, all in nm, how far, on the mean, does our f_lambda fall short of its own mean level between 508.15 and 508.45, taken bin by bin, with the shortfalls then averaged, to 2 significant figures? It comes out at 1.4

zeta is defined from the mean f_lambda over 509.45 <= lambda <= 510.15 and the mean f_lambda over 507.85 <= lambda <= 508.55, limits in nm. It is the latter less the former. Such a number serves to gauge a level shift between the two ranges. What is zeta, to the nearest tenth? 1.1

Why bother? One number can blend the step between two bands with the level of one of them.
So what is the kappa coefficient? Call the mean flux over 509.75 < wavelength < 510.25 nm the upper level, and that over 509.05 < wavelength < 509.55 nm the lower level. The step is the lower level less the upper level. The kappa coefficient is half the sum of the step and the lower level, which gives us 3.1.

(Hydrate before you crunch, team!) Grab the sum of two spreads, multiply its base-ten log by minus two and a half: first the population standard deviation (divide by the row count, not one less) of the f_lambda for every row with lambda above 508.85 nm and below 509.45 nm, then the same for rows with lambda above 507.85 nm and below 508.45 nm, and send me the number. 0.16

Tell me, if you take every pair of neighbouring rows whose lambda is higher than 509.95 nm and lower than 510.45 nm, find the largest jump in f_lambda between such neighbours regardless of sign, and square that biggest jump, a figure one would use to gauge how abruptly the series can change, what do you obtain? 0.15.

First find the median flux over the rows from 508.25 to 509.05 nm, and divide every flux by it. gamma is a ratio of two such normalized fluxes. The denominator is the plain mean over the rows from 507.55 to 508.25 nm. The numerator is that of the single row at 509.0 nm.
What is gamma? 0.75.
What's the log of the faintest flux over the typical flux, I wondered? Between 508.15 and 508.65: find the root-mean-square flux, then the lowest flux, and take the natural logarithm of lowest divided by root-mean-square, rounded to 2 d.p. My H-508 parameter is -0.11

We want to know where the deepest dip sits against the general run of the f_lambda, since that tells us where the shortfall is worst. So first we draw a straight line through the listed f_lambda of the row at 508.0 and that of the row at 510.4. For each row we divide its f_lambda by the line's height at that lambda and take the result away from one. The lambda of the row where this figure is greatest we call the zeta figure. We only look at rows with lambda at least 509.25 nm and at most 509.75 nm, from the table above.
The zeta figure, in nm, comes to 509.7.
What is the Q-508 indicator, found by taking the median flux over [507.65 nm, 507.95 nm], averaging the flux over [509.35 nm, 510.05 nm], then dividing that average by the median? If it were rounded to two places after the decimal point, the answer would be 0.83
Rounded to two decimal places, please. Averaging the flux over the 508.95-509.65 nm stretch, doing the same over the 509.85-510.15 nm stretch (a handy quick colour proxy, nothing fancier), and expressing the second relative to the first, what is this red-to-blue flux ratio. 0.91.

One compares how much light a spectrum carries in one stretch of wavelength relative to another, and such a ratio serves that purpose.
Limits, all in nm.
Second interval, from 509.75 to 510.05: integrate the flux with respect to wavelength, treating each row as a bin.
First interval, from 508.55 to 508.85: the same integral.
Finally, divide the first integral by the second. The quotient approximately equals 1.14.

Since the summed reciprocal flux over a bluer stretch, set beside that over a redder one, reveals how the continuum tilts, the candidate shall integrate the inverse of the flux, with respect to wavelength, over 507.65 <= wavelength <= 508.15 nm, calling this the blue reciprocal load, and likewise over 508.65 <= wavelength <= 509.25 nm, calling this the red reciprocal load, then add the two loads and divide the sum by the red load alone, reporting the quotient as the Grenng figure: 1.68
